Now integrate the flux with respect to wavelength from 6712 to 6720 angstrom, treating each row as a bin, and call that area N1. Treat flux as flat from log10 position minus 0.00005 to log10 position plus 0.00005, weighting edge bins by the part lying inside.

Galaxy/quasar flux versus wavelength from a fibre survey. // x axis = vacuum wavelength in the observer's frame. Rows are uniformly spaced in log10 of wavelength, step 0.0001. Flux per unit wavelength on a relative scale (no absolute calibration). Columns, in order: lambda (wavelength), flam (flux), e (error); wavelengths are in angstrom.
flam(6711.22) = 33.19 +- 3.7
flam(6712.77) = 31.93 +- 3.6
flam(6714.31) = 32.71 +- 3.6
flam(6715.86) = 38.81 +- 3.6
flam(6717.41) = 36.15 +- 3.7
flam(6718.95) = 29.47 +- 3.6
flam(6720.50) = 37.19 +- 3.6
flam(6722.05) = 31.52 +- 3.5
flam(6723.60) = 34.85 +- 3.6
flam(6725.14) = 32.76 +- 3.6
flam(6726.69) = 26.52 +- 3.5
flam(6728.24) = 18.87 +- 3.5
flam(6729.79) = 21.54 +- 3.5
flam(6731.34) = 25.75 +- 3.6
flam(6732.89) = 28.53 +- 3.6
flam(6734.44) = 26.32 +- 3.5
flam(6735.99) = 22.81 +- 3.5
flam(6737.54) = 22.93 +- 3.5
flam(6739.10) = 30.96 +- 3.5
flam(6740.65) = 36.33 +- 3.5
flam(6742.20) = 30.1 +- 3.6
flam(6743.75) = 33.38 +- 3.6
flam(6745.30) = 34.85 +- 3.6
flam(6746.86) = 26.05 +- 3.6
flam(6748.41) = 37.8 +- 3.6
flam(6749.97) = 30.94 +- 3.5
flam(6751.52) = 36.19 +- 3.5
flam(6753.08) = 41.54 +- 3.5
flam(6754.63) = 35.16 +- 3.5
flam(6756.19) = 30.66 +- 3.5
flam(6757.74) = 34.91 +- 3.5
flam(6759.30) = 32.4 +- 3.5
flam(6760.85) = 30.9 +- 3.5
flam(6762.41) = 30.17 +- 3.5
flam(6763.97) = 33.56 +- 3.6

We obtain 272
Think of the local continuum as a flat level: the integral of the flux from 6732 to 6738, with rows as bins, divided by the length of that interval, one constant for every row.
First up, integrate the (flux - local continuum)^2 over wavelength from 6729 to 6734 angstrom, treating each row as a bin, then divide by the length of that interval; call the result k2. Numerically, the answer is 8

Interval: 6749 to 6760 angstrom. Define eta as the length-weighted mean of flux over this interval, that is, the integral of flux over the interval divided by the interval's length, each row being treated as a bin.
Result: 34.6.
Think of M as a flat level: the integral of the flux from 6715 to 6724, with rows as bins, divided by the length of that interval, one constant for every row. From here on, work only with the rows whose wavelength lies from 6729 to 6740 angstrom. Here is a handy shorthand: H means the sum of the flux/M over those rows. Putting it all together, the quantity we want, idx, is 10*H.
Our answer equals 52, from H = 5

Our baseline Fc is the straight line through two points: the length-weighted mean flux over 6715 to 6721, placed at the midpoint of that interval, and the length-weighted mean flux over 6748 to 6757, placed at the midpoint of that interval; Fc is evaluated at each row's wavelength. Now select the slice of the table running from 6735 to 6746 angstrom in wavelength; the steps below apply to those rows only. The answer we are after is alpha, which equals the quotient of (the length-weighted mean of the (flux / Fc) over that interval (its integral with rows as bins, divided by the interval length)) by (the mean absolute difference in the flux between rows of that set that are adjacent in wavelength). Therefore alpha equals 0.209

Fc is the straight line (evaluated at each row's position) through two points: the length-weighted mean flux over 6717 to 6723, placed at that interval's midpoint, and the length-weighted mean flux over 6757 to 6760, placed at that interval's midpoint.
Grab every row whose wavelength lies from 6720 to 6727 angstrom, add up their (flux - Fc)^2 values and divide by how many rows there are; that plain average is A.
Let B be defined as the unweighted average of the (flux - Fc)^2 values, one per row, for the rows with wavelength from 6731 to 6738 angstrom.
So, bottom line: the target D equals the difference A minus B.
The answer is -59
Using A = 13.7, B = 73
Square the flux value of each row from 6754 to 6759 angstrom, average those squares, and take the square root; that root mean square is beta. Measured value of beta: 33.6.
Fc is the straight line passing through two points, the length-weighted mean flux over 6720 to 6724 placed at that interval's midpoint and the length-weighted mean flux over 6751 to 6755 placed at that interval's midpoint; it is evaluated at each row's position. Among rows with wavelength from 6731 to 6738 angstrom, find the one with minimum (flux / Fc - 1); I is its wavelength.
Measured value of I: 6735.99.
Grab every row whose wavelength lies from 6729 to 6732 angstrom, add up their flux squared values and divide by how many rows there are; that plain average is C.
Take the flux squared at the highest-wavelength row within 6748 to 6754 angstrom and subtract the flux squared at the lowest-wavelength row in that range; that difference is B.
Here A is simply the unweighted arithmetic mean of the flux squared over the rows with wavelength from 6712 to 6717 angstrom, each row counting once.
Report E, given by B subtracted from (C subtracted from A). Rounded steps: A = 1199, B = 297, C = 564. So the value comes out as 338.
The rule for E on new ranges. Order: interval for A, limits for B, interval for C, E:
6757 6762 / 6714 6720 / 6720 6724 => 79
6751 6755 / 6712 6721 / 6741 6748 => 82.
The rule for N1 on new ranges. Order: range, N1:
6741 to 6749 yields 260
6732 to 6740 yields 212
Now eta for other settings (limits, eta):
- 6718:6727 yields 32.4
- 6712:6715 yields 32.4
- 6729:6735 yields 25.5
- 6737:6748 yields 31.1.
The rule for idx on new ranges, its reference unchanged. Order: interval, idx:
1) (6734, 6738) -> 21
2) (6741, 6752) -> 66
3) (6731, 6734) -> 16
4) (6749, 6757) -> 50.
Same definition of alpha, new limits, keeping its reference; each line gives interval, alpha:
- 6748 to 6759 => 0.183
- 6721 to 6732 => 0.180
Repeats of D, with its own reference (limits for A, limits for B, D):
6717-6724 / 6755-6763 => 2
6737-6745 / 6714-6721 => 15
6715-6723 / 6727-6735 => -85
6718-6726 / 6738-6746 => 2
